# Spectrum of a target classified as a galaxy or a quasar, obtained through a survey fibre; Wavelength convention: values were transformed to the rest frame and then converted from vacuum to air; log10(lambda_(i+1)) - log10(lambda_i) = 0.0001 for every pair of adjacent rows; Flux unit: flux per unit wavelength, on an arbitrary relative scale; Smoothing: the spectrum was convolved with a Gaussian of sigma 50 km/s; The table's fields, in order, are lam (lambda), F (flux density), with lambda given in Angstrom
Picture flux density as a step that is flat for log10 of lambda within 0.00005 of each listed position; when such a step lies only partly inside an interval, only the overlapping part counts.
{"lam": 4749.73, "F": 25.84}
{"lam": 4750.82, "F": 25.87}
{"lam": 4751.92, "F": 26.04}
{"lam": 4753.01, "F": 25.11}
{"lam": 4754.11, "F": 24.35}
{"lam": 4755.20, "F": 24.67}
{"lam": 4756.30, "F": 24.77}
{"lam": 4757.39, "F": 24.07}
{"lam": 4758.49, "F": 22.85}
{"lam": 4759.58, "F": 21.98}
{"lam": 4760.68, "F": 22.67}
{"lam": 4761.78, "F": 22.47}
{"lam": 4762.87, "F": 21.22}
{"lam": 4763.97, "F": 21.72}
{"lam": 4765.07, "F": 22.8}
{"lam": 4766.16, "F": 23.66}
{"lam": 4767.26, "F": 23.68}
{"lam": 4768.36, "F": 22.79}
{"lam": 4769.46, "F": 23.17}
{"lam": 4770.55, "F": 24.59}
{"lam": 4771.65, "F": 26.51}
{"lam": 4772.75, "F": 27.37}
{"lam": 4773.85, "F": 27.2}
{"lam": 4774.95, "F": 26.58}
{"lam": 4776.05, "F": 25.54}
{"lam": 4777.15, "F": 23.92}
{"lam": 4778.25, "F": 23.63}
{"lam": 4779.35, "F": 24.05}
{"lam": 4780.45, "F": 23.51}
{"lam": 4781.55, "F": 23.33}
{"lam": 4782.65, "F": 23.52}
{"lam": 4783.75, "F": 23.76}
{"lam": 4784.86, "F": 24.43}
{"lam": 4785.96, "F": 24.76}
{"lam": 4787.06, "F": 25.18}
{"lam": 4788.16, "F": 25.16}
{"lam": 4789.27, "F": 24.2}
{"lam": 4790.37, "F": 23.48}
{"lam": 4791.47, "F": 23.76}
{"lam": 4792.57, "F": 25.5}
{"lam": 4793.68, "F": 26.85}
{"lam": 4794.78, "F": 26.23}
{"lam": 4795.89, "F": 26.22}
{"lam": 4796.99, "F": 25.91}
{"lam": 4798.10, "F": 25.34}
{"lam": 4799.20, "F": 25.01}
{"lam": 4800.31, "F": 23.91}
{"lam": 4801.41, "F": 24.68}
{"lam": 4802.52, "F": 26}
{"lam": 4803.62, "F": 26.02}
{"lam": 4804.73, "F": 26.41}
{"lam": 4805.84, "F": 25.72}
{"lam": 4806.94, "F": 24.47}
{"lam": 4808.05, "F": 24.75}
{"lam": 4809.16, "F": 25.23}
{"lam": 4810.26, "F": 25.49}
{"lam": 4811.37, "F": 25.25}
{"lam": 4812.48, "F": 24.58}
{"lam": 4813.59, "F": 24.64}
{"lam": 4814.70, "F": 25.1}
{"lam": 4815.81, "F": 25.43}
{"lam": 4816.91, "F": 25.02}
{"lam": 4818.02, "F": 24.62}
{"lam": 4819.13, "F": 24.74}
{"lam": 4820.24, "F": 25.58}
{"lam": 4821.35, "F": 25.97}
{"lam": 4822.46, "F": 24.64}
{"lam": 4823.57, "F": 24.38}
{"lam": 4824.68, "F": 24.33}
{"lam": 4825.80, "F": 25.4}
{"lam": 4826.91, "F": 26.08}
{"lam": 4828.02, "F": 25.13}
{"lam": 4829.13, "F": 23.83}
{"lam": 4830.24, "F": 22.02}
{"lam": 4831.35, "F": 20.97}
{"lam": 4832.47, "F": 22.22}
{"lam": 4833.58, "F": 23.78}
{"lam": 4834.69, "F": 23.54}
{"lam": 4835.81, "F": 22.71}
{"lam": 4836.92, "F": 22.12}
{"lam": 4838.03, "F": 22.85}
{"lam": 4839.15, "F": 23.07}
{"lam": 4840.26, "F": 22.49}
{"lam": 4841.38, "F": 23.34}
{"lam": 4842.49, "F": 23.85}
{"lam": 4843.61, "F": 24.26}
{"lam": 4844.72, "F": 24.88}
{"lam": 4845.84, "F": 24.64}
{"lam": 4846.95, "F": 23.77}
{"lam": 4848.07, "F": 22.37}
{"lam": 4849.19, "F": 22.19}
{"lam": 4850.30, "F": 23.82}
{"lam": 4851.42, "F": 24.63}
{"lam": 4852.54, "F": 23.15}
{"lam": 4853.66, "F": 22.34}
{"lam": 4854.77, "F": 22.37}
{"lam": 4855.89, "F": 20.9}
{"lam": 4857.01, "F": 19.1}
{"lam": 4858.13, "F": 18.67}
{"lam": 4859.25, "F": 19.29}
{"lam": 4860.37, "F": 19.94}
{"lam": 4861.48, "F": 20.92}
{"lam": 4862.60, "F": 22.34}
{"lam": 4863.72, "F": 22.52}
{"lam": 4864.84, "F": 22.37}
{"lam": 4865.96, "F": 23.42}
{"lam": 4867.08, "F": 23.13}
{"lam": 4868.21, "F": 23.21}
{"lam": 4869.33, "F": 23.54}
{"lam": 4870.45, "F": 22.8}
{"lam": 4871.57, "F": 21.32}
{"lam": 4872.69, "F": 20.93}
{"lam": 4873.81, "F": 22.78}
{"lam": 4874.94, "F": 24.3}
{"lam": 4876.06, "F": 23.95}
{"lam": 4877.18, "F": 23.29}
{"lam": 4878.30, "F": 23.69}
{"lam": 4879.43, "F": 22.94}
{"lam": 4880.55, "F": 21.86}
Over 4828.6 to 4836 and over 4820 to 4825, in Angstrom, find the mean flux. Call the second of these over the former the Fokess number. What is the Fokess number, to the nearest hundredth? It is 1.10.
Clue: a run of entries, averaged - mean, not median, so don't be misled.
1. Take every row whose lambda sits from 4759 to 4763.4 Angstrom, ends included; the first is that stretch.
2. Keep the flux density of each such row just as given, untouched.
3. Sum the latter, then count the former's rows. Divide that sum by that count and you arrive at 22.1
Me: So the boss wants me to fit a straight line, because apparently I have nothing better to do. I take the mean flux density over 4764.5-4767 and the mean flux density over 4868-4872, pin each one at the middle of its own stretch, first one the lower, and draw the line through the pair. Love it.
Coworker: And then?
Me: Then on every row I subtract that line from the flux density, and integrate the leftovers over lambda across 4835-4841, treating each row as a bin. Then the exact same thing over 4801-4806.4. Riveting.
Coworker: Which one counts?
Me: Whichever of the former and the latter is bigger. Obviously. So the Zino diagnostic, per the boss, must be 15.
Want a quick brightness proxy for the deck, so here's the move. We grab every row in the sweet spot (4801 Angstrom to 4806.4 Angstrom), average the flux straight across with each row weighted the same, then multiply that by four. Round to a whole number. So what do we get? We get 103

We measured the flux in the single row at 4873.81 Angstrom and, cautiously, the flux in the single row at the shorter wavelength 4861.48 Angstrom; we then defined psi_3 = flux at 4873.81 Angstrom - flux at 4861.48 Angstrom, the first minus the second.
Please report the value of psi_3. 1.9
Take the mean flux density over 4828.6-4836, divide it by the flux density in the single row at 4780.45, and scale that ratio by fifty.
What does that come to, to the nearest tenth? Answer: 48.3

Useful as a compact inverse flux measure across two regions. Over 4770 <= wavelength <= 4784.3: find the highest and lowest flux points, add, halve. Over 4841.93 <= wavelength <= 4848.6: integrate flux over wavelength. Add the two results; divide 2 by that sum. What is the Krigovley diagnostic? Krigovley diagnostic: 0.011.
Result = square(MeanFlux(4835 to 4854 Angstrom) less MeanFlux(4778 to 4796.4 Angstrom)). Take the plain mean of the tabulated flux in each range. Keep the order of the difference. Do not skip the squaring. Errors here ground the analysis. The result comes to 1.5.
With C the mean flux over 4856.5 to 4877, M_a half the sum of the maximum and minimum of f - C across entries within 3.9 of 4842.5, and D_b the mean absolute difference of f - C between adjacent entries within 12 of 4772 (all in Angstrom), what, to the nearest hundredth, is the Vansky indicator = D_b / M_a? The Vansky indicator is 0.40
